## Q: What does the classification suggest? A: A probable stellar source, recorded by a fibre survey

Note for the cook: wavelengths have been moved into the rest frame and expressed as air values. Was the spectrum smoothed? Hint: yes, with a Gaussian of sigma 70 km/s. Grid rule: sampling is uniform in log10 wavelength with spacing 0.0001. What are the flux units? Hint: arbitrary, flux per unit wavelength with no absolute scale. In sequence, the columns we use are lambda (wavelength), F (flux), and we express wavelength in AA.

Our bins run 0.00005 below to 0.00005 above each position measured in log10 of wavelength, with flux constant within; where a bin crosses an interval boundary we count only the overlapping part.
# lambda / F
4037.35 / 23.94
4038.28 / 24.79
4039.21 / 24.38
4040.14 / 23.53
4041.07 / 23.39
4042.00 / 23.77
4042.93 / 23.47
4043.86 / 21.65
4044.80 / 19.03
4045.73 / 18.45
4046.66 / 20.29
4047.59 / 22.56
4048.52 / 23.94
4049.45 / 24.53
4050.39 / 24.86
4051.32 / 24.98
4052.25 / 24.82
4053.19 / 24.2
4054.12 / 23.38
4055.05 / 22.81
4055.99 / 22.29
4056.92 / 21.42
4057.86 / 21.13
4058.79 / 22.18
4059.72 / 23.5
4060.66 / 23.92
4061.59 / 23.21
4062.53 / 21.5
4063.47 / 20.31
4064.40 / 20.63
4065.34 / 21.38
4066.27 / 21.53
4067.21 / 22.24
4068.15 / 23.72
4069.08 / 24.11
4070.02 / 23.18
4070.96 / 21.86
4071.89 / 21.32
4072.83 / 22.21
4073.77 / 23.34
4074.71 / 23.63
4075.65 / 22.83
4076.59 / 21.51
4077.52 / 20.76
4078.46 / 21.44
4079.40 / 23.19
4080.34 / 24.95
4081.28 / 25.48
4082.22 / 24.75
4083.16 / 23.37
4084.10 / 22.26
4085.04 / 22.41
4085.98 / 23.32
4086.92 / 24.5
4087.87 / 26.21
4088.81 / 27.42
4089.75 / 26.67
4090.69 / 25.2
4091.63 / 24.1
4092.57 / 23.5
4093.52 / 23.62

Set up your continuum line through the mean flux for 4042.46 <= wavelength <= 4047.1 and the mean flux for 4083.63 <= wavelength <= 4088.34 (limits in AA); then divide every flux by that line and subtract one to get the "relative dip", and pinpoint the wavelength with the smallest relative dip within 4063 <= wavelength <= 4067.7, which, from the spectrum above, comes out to 4063.47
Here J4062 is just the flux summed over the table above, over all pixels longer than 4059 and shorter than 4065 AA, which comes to 133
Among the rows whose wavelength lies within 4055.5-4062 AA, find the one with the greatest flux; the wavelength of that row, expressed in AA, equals 4060.66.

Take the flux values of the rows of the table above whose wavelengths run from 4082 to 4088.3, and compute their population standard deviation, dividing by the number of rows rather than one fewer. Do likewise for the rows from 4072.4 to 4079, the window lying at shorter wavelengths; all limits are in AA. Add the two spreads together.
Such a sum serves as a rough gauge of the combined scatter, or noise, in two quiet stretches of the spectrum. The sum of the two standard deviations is 2.3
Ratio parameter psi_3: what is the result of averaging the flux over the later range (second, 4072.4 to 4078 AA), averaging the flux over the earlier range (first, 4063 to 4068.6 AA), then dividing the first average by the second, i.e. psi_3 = 0.97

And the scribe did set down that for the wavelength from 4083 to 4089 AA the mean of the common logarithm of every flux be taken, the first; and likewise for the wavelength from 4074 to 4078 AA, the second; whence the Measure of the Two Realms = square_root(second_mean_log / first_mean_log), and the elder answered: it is 0.99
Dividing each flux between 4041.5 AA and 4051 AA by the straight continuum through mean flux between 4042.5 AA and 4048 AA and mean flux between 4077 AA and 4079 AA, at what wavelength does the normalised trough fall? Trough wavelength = 4045.73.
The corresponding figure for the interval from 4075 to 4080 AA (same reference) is 4077.52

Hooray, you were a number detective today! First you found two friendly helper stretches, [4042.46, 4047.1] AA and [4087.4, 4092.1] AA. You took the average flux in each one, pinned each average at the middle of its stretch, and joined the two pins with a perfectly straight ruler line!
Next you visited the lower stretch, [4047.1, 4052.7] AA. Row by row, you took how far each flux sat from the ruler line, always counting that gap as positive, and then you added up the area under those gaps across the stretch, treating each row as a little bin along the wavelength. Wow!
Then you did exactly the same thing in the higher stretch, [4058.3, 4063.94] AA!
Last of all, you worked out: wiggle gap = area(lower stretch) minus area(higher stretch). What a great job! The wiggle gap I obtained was 11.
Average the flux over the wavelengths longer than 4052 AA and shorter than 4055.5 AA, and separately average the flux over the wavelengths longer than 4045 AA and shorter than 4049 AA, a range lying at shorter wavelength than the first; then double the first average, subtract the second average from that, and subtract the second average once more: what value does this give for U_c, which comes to 5.0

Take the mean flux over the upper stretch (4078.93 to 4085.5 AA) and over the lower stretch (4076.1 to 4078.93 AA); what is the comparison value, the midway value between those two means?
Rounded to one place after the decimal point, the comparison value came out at 22.5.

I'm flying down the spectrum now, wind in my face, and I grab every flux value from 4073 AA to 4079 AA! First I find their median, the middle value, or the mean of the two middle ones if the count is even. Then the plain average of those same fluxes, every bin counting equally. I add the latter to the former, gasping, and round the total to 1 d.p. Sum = 44.4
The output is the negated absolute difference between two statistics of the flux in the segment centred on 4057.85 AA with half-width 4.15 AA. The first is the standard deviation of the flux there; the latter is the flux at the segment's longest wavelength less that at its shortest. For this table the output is -1.1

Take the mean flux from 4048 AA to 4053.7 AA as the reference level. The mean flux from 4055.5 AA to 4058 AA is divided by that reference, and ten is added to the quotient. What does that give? 10.9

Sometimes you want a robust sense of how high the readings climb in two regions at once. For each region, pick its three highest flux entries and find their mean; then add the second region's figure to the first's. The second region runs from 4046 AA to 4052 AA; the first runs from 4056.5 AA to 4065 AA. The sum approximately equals 48.3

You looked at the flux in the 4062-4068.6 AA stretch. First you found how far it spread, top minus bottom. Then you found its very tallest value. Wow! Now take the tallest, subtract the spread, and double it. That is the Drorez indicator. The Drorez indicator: 41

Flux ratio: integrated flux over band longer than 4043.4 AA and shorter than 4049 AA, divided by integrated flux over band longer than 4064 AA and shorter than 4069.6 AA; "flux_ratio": 0.94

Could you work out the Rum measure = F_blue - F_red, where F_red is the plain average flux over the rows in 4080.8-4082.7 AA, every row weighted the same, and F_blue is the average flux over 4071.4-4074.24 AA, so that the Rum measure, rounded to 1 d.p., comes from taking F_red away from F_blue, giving -2.8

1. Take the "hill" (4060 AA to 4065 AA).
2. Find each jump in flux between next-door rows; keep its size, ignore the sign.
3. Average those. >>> 0.98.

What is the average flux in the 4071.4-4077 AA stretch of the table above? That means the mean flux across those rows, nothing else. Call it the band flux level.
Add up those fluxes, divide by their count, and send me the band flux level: 22.5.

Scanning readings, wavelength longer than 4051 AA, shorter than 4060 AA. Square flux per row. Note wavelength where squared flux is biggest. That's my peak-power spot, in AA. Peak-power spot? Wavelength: 4051.32 AA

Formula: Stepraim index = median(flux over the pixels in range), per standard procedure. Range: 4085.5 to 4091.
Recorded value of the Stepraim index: 25.7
